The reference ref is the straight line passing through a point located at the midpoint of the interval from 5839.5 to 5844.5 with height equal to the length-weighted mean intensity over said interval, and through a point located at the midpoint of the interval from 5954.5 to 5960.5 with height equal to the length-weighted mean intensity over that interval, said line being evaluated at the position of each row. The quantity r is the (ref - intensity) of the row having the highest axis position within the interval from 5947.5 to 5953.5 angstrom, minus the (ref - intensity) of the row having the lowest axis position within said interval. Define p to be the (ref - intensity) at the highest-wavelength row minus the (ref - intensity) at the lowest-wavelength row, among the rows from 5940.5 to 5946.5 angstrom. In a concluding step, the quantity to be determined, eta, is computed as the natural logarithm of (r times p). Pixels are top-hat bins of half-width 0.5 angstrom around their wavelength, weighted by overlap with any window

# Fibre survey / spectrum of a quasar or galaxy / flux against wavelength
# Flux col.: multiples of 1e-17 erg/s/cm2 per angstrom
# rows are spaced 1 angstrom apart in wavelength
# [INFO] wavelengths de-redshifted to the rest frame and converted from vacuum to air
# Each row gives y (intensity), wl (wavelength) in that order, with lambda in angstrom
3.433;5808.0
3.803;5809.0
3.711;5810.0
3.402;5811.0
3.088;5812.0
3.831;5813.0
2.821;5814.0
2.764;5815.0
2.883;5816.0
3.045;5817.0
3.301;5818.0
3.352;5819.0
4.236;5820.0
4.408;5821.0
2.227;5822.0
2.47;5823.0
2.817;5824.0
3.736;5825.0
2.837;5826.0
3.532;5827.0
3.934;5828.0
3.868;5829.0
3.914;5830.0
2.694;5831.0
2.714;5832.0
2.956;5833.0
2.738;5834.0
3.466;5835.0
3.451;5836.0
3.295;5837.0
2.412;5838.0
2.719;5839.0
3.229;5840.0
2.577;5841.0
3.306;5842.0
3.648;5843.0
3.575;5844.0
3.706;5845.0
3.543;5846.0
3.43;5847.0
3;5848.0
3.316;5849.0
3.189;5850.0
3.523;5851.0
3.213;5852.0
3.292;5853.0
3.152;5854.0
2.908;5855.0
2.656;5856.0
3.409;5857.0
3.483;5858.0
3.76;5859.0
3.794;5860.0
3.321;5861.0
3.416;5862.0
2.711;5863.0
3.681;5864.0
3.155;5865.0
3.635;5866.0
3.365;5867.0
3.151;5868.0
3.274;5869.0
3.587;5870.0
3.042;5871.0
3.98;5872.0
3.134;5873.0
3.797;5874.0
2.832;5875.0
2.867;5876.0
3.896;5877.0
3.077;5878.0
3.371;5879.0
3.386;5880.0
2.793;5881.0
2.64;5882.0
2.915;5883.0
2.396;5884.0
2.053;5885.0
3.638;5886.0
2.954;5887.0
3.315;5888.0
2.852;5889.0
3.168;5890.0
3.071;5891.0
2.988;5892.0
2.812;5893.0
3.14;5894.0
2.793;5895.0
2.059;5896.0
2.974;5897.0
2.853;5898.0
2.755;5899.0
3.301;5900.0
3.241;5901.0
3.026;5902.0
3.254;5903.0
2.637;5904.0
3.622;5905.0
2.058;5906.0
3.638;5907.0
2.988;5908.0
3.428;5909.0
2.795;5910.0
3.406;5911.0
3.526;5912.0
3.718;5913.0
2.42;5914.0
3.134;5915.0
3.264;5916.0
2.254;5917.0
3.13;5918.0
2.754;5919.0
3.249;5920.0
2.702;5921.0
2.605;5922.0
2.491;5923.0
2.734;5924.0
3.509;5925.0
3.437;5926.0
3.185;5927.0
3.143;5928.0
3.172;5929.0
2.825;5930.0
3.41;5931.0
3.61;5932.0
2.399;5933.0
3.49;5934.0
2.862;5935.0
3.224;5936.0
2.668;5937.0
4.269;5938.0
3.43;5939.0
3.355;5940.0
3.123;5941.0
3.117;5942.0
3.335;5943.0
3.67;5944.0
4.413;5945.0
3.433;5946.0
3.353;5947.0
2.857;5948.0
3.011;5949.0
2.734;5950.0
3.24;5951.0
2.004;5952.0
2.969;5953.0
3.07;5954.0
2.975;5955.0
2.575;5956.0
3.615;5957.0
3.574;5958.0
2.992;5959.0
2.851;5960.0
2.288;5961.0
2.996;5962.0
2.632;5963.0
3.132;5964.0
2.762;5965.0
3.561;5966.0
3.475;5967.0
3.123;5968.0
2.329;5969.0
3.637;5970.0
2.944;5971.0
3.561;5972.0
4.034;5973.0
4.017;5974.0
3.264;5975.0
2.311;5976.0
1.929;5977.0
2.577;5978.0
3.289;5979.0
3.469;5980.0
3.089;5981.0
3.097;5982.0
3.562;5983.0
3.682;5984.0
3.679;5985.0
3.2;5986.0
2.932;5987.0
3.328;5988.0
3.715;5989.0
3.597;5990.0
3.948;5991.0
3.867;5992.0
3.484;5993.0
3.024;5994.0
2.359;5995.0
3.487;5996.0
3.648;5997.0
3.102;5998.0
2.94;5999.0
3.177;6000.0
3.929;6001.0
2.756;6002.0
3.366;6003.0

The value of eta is -3.3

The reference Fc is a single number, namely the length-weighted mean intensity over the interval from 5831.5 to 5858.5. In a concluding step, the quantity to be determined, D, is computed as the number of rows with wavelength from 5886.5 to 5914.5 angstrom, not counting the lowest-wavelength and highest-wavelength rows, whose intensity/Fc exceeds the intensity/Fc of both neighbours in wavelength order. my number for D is 10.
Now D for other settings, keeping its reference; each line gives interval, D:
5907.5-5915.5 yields 2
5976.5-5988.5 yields 2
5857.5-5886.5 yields 10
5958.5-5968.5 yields 3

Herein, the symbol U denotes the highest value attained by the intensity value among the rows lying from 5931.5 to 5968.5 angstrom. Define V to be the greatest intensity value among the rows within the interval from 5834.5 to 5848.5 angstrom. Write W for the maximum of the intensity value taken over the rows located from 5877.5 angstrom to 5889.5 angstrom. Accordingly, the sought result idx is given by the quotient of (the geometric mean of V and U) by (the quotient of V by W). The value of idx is 3.97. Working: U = 4.413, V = 3.706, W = 3.638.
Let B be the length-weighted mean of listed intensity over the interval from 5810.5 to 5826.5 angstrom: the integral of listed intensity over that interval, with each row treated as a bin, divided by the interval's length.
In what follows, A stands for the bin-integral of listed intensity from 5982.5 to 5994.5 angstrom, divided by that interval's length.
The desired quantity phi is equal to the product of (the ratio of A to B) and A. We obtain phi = 3.83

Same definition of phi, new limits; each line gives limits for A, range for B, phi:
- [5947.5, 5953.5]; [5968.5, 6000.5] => 2.41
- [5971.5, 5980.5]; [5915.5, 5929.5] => 3.36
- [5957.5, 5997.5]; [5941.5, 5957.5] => 3.28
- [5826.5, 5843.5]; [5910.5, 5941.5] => 3.30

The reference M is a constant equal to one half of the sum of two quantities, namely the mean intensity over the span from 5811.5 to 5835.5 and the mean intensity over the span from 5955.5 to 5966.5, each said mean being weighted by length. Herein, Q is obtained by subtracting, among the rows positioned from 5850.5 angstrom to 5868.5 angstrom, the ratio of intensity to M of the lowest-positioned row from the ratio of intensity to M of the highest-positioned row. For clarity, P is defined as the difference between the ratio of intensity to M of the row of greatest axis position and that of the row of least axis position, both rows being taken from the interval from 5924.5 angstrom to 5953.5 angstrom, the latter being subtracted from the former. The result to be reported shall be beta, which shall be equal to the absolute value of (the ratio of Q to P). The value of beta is 0.7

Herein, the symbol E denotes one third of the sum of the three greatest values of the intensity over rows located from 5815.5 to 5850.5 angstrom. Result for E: 4.19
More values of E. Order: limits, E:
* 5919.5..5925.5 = 3.16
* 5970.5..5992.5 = 4.00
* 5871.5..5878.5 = 3.89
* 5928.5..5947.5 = 4.12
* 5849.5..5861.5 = 3.69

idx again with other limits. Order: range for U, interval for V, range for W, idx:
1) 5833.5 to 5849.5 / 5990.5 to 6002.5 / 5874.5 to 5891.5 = 3.77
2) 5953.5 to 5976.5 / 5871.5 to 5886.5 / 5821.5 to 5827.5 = 3.76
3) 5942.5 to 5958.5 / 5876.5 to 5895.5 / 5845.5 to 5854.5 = 3.77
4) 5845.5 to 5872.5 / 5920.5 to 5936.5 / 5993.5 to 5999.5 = 3.83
